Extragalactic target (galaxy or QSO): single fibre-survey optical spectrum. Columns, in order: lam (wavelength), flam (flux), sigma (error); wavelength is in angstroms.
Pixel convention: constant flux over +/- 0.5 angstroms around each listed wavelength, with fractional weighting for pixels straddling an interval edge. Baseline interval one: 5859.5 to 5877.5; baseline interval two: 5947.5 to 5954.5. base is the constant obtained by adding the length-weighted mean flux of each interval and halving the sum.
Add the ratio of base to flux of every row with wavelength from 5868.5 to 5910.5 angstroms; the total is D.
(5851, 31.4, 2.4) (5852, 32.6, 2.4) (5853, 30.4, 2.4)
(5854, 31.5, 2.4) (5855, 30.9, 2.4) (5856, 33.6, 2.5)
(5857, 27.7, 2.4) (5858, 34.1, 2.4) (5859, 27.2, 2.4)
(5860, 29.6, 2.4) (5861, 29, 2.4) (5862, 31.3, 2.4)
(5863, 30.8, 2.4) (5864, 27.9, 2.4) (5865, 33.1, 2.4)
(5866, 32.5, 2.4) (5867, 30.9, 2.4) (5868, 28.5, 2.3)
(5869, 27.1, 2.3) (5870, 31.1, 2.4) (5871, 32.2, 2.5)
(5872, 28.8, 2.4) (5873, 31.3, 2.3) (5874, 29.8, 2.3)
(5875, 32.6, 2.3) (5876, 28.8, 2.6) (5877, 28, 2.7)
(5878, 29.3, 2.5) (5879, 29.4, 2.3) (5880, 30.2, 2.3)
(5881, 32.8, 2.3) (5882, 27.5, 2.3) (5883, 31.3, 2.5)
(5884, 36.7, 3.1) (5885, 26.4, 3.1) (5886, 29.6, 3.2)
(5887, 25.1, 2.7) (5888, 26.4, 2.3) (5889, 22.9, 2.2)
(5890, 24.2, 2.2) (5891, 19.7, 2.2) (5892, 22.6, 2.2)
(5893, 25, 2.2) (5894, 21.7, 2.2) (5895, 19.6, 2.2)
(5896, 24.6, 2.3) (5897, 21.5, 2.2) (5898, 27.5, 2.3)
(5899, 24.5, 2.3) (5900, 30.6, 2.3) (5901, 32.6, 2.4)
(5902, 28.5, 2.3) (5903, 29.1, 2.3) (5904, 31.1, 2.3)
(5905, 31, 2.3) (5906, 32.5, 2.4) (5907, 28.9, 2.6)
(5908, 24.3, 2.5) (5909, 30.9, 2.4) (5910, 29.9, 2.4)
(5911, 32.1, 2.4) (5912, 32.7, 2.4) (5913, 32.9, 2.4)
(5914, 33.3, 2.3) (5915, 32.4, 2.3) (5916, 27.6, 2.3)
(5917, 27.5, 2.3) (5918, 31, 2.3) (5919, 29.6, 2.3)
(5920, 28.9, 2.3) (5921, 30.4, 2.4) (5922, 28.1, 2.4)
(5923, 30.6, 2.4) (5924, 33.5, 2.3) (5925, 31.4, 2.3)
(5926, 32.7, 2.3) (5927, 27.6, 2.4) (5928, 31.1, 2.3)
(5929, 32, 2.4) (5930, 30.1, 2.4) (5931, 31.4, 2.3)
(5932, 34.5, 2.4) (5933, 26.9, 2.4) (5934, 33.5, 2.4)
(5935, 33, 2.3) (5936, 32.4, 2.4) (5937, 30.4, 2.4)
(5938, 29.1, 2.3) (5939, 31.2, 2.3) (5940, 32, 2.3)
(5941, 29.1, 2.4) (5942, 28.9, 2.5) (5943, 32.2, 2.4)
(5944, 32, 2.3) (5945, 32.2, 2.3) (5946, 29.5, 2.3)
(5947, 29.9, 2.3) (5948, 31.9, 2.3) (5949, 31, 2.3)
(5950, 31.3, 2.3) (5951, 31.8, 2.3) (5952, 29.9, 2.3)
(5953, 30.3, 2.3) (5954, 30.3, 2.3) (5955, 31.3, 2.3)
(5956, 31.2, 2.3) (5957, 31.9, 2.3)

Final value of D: 47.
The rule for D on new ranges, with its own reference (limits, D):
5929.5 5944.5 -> 15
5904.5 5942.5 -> 38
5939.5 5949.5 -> 10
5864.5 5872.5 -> 8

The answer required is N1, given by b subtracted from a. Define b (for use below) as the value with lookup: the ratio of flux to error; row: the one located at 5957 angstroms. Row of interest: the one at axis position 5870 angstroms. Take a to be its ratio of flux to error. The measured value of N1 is -0.9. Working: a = 13.0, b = 13.9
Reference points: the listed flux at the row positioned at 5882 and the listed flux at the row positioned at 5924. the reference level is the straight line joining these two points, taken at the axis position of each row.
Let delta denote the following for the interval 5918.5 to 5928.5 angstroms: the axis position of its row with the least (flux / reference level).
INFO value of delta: 5927 angstroms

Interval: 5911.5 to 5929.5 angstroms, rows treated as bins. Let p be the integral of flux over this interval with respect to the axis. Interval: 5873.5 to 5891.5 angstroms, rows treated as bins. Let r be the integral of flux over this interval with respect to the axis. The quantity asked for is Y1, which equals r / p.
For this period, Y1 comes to 0.92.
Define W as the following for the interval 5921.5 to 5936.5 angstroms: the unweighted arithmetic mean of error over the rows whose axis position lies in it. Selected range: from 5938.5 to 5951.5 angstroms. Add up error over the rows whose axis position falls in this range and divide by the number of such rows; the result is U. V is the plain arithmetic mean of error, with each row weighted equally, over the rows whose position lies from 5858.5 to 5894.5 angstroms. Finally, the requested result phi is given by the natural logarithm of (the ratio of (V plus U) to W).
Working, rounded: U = 2.33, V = 2.43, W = 2.36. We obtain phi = 0.702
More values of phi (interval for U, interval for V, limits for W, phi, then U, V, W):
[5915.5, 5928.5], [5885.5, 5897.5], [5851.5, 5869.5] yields 0.669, 2.33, 2.34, 2.39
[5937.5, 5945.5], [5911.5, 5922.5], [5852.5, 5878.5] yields 0.664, 2.35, 2.34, 2.41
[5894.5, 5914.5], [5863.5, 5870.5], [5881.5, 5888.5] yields 0.543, 2.35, 2.37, 2.74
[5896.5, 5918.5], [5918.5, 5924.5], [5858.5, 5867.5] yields 0.672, 2.35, 2.35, 2.40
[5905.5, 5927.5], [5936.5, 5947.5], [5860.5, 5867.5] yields 0.675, 2.37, 2.35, 2.40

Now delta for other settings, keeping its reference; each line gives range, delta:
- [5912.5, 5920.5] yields 5917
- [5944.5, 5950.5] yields 5946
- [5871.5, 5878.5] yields 5877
